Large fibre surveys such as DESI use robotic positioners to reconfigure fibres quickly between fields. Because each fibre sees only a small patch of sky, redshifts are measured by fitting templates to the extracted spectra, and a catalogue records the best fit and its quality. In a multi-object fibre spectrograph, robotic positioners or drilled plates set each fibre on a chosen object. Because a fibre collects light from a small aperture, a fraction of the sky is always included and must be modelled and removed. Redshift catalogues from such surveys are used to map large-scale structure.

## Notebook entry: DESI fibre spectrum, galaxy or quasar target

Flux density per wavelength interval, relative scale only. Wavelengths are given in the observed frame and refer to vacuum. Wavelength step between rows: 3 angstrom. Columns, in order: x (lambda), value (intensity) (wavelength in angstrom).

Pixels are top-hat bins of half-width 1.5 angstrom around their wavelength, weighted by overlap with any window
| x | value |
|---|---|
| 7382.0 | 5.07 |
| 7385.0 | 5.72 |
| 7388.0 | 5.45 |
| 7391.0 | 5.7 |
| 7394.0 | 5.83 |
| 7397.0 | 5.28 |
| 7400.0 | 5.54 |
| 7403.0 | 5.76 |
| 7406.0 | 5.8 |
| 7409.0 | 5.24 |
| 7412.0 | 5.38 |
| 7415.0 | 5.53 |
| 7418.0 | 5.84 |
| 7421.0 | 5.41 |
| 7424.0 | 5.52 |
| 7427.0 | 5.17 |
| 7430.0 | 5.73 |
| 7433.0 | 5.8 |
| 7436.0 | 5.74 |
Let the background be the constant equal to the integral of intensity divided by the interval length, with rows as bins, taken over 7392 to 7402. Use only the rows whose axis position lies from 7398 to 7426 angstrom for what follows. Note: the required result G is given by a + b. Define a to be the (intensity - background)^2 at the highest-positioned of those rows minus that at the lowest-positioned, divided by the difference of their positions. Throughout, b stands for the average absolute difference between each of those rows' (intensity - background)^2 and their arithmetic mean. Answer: 0.0274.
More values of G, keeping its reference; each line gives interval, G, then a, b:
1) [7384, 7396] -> 0.0240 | 0.0051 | 0.019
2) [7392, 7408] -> 0.0226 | -0.0012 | 0.024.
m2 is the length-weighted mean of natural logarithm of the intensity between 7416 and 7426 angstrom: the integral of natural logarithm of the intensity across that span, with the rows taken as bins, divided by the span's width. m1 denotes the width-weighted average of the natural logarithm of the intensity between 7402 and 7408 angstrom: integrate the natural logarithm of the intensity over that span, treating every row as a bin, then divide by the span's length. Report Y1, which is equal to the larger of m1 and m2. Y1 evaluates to 1.75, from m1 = 1.75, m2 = 1.72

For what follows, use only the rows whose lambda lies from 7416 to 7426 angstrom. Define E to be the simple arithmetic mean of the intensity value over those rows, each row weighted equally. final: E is 5.59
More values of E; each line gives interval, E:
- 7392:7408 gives 5.64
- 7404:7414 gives 5.47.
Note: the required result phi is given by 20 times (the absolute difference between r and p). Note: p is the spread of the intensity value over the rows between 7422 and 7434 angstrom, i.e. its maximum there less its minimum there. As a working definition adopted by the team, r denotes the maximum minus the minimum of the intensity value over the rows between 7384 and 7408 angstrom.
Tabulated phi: 1.6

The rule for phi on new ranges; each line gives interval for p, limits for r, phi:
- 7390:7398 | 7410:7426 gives 1.8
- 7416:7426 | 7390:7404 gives 2.4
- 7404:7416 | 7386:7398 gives 0.2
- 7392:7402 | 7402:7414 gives 0.2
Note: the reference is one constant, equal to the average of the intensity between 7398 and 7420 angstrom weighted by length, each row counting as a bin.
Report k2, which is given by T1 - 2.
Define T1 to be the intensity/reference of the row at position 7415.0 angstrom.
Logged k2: -1.01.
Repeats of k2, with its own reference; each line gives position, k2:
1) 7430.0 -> -0.97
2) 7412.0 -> -1.03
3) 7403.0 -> -0.97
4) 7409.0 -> -1.06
